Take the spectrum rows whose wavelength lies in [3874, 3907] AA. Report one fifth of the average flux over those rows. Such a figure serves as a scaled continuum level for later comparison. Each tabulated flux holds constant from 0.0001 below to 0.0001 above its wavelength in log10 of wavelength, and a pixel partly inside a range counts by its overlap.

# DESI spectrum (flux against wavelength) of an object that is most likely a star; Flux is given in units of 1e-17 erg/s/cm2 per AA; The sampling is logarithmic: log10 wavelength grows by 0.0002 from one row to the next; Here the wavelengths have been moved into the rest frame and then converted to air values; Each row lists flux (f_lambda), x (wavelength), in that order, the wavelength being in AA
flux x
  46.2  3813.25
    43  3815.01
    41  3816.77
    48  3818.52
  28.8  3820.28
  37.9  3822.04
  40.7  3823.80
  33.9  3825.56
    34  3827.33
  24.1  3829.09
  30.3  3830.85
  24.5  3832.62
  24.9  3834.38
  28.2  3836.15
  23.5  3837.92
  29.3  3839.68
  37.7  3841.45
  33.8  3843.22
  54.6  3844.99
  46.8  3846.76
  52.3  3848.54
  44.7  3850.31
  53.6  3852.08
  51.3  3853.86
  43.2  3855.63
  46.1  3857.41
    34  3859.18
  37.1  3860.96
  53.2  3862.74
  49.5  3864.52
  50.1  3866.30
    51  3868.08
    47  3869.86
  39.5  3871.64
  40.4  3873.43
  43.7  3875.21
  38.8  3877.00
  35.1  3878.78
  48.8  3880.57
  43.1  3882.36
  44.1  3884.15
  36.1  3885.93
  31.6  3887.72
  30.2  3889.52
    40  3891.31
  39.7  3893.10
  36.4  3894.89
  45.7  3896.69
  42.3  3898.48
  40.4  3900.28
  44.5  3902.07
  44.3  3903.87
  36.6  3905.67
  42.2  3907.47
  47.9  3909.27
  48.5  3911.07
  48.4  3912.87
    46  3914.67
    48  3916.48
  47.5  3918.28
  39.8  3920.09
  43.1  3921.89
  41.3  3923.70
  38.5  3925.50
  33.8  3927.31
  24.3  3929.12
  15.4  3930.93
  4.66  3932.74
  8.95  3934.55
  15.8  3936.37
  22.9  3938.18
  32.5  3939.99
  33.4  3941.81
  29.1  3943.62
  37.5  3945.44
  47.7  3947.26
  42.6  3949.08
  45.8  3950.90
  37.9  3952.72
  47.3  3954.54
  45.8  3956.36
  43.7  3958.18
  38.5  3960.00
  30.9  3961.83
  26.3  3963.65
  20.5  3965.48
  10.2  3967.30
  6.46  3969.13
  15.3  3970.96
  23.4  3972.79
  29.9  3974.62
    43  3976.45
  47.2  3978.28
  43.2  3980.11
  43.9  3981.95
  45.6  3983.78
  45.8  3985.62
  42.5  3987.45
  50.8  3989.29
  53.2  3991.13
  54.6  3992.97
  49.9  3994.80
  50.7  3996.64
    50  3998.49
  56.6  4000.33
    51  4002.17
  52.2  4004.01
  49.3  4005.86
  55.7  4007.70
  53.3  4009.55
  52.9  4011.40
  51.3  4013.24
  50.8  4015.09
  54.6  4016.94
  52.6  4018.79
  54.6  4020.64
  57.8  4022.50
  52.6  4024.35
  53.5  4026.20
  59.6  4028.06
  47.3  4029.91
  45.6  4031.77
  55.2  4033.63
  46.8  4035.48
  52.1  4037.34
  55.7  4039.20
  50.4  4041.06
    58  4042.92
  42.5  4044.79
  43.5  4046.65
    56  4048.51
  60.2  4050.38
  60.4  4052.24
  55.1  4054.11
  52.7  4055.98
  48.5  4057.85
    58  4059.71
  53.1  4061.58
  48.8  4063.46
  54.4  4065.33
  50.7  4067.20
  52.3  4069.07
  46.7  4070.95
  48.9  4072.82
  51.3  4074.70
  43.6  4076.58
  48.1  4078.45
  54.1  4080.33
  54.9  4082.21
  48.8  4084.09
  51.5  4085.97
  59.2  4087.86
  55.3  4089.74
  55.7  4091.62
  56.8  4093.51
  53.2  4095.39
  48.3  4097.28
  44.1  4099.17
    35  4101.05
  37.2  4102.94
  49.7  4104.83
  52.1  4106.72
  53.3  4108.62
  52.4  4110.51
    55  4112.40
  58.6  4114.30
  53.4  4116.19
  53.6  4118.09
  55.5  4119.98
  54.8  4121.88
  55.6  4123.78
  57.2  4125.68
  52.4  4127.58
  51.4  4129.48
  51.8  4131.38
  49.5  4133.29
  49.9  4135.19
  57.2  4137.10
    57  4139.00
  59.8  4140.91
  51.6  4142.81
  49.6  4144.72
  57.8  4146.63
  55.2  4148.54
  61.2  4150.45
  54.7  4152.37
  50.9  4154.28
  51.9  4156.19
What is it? 8.0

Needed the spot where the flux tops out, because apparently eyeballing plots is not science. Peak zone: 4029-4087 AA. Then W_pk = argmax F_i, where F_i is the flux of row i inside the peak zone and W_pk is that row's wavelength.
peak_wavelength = 4052.24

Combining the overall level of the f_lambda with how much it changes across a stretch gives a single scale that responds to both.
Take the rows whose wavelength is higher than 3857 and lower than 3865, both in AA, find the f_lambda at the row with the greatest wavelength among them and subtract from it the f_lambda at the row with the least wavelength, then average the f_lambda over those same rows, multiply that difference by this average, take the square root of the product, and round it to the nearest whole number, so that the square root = 12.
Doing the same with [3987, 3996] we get 19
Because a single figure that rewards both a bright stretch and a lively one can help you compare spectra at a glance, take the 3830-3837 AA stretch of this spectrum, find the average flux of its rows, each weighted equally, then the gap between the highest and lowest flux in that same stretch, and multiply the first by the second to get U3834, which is 156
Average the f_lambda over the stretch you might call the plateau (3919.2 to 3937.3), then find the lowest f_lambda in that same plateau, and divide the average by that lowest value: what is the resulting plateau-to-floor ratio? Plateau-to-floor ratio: 5.7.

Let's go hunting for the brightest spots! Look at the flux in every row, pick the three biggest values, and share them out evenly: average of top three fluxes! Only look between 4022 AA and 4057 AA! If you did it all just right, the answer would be 60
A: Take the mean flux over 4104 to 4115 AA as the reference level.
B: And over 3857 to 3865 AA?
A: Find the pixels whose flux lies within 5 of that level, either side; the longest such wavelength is 3864.52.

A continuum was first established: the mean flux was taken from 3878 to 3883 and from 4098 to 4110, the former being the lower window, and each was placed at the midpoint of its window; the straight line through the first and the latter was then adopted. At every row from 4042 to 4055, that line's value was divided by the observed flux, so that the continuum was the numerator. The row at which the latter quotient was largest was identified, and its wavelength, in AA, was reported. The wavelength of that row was 4044.79 AA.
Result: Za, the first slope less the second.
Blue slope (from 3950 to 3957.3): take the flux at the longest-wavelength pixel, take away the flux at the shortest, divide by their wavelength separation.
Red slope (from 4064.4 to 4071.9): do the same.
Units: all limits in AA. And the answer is 1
